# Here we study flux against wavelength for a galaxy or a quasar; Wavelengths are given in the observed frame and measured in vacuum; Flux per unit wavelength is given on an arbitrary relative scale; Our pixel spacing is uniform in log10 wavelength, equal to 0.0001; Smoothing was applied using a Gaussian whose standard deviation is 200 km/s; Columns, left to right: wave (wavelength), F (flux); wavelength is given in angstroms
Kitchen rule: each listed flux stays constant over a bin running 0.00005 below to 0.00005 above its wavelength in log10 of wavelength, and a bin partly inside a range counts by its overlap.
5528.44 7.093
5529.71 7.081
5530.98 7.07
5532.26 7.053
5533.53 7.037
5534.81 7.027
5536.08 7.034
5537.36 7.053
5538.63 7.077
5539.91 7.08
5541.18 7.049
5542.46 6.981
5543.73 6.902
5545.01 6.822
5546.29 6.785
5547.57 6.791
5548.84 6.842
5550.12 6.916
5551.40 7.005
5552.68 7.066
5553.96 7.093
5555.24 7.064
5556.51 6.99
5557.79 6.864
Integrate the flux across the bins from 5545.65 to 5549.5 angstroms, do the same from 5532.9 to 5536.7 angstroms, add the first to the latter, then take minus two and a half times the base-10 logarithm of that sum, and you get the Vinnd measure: -4.3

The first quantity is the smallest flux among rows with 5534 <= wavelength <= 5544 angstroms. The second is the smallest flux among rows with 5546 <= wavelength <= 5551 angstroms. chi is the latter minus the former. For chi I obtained -0.12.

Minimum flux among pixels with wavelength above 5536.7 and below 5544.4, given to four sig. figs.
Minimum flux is 6.902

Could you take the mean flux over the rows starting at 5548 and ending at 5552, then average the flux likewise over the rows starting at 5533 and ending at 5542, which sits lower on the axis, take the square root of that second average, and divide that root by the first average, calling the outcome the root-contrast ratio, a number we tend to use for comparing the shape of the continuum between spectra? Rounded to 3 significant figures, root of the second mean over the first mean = 0.384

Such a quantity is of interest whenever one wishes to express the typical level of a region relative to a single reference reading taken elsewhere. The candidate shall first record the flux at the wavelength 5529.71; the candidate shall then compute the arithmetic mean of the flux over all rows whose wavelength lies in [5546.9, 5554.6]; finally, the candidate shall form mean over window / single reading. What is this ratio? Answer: 0.98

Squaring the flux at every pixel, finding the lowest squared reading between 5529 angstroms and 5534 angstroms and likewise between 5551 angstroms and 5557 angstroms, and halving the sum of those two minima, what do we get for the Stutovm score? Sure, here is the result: 49.2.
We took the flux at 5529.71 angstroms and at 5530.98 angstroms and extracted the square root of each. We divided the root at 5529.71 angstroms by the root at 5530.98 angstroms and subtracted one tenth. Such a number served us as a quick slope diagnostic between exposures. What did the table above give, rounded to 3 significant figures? 0.901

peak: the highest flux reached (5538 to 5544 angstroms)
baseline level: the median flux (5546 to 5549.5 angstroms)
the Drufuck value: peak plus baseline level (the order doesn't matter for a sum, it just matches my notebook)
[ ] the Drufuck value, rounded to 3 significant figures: 13.9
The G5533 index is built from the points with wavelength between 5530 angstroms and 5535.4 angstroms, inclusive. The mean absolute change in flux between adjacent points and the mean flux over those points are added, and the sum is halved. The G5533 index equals 3.53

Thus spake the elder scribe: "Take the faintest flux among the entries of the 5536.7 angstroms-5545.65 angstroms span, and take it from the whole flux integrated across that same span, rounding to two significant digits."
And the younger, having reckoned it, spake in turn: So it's 56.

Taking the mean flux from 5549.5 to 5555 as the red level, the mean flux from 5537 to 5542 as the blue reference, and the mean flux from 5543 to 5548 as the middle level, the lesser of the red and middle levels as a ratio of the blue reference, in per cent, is 96.6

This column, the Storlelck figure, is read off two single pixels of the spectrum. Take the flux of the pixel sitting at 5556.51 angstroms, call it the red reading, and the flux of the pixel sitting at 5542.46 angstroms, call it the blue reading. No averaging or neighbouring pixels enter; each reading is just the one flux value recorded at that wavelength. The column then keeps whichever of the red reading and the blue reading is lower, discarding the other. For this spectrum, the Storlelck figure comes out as 6.98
